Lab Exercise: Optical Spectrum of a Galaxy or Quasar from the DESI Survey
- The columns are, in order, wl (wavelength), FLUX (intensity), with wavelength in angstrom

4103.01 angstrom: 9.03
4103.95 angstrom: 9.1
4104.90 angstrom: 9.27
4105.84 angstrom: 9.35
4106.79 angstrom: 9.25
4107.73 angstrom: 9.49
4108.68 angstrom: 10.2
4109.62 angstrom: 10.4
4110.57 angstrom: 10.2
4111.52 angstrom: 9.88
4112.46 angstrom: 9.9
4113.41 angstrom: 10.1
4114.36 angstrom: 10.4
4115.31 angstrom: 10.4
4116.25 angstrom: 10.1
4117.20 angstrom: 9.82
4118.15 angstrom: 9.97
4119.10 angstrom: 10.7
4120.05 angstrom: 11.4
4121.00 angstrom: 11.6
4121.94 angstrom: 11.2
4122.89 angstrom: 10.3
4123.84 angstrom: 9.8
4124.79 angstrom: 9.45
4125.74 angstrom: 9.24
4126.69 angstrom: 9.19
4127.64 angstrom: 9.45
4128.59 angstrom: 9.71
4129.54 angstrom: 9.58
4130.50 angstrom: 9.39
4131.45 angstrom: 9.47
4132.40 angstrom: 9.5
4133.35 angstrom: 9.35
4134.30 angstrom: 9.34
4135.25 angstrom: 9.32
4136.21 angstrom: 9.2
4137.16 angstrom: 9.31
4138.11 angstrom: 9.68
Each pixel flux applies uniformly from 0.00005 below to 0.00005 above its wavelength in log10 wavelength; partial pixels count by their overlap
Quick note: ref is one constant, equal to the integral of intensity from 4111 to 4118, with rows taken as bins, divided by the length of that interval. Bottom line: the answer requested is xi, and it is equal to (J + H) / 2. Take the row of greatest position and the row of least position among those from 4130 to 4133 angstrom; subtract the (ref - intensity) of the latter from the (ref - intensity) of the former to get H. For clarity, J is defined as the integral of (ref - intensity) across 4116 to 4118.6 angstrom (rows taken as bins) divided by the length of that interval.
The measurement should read 0.0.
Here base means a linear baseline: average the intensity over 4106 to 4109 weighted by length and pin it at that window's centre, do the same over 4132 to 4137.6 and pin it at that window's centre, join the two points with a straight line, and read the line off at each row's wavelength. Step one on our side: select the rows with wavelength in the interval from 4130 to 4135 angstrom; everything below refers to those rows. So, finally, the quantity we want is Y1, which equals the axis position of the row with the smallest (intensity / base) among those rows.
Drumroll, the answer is 4134.30 angstrom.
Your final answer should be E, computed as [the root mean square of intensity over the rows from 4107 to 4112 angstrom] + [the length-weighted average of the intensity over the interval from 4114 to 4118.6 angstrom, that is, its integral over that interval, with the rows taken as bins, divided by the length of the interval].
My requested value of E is 20.2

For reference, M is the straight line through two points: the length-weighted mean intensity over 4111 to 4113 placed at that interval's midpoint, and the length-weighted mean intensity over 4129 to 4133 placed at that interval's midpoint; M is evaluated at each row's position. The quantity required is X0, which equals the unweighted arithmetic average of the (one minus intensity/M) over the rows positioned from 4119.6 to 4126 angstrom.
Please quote -0.079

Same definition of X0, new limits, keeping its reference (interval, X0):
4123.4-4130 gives 0.009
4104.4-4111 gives 0.026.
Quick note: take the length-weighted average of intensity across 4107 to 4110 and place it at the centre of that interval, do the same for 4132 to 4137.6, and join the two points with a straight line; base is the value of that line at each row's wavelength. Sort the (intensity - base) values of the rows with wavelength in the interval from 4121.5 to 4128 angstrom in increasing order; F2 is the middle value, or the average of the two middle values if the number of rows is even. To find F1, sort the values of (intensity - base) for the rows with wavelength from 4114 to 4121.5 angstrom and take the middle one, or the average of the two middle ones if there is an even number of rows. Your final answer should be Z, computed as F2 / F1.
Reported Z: -0.1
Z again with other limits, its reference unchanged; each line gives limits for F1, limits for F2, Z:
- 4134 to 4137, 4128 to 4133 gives -14.4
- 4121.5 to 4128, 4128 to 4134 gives -1.3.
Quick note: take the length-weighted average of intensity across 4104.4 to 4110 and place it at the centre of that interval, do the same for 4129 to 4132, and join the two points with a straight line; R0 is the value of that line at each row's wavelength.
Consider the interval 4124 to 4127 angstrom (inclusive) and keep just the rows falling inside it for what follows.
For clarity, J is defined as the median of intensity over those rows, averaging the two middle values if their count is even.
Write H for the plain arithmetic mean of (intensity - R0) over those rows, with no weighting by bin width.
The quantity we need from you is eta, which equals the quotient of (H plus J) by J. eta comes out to 0.98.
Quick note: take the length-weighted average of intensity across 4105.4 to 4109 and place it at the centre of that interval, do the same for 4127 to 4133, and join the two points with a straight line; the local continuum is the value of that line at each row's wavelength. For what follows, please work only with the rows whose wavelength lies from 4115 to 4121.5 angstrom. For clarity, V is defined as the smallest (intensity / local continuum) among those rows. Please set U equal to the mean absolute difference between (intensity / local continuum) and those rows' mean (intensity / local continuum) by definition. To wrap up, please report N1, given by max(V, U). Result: 1.03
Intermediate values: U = 0.060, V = 1.03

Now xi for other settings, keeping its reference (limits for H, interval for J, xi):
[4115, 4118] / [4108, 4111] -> 0.2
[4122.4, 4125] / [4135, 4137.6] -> 0.8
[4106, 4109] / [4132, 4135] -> -0.1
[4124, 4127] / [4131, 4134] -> 0.5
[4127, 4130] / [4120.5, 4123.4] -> -0.5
